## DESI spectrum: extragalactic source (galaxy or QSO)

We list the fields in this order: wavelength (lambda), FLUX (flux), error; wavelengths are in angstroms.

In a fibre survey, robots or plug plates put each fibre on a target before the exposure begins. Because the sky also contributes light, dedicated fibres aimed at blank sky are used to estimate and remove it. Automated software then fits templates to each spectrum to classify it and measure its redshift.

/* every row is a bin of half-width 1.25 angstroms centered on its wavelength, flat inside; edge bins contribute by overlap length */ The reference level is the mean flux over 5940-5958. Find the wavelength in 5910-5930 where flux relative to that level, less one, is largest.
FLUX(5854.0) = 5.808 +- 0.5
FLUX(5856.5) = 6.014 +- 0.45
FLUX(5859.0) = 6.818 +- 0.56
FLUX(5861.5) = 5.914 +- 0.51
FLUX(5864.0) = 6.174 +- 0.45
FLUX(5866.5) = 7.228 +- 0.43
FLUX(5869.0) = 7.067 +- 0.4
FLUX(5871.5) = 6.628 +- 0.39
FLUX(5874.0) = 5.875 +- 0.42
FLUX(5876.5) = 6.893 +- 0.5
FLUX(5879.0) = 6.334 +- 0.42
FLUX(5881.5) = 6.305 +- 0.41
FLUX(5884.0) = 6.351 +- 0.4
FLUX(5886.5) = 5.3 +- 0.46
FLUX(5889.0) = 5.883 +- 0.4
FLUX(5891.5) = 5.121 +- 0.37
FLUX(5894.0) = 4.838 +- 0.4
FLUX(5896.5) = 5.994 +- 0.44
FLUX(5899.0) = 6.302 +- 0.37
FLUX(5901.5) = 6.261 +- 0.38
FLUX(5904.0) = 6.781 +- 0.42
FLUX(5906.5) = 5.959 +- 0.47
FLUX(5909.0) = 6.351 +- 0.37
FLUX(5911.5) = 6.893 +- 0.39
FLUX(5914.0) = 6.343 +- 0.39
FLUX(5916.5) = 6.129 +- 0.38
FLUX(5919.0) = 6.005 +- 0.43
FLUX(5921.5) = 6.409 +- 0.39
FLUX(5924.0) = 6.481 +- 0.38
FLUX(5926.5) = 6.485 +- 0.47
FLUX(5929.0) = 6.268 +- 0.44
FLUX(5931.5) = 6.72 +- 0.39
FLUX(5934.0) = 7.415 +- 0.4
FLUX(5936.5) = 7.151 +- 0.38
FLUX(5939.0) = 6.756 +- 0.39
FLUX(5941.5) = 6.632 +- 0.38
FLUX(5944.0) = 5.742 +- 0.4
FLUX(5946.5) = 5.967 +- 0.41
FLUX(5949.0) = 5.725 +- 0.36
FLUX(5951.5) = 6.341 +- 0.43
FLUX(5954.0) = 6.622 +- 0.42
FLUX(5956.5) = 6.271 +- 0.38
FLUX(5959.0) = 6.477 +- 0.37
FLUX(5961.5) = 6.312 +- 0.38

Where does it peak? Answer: 5911.5 angstroms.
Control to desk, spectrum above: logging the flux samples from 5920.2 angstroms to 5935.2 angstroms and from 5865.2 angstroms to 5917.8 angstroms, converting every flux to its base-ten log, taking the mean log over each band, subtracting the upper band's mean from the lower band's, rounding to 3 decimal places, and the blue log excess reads -0.028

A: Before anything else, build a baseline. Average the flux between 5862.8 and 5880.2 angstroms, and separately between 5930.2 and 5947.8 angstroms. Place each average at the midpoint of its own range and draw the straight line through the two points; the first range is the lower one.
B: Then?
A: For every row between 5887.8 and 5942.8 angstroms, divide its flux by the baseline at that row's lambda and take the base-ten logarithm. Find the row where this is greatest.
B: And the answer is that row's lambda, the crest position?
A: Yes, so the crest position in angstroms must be 5934.0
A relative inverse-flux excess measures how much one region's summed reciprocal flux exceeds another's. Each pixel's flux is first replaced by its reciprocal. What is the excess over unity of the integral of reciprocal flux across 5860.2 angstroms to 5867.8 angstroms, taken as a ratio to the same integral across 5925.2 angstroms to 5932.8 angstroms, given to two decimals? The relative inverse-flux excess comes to 0.01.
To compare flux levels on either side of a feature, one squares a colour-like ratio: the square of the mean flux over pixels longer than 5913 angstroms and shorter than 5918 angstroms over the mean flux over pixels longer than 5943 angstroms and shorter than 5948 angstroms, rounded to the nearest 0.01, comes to 1.13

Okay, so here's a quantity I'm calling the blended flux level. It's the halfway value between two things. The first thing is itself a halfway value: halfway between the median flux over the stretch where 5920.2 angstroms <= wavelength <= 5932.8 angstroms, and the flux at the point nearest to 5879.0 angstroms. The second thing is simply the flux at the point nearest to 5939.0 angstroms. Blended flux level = 6.58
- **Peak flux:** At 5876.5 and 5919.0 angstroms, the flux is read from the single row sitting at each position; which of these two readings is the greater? 6.9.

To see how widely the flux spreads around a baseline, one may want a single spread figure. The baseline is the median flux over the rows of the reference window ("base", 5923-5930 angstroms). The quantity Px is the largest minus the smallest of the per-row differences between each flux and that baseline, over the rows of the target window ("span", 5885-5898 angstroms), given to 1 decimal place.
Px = 1.2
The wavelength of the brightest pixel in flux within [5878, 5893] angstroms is 5884.0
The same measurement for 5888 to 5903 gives 5899.0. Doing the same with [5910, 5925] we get 5911.5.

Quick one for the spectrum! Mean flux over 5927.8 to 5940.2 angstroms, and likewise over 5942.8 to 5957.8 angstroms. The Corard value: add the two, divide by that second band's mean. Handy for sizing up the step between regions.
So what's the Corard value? 2.12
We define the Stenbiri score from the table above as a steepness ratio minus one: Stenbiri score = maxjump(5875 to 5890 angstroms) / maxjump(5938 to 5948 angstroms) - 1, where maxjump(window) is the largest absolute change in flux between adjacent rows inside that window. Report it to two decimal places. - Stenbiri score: 0.18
